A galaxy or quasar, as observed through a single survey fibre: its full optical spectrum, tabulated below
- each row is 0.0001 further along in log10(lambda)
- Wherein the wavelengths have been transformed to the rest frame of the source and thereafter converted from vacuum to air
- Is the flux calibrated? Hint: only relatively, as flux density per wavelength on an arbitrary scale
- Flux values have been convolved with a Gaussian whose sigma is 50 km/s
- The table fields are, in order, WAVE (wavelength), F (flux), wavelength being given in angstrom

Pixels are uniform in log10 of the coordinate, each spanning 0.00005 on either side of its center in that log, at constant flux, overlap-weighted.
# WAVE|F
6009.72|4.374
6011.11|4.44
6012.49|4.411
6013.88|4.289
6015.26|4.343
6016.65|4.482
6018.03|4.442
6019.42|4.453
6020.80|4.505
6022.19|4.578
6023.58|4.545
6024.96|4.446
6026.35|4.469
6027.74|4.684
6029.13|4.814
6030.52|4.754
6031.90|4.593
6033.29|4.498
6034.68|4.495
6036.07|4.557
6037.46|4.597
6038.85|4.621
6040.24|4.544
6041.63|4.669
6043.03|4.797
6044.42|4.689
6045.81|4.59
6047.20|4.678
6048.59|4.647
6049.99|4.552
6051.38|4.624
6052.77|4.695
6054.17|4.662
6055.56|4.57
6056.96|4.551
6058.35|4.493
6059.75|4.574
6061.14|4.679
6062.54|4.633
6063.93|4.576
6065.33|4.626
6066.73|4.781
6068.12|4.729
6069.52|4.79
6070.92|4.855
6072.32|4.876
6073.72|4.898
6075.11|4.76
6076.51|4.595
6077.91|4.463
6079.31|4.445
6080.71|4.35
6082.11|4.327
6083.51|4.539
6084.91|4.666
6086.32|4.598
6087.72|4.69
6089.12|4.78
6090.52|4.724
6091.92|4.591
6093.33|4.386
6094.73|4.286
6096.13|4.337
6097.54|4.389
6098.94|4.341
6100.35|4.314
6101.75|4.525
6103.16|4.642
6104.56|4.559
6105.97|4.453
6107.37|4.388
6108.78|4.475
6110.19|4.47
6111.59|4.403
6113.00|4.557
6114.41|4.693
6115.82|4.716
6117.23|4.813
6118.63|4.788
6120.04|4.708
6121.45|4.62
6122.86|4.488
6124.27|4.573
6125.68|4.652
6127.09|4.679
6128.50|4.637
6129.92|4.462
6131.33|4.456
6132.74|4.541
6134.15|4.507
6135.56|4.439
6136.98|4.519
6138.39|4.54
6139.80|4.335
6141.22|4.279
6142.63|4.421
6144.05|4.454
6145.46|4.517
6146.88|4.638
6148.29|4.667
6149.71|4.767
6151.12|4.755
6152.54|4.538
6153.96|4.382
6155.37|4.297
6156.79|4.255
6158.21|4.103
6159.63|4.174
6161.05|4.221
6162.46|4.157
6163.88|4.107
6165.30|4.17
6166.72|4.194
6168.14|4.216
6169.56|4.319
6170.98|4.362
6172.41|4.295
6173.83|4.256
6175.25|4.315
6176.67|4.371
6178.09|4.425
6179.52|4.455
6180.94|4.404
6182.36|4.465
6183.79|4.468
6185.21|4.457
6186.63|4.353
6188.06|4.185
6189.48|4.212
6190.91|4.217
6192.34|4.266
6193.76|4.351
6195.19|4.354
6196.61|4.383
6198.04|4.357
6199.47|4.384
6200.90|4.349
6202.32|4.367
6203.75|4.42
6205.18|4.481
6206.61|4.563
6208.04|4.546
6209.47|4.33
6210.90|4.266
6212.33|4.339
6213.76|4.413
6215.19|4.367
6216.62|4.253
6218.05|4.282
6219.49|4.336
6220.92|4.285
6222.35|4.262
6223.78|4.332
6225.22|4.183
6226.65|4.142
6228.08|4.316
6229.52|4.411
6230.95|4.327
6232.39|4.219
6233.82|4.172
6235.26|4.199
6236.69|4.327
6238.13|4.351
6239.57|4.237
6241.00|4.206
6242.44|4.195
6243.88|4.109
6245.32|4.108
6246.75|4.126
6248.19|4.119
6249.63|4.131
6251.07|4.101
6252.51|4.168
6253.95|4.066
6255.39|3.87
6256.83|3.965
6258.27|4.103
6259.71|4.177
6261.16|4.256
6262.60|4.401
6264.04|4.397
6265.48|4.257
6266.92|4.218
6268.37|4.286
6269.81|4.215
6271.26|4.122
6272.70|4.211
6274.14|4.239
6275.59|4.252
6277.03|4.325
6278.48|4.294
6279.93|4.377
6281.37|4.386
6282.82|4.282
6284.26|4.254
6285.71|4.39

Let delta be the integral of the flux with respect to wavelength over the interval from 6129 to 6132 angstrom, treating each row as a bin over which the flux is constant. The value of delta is 13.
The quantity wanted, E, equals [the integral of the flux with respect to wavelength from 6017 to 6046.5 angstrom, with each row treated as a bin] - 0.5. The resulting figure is 135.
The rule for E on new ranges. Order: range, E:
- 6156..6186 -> 128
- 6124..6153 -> 131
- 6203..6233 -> 130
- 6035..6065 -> 138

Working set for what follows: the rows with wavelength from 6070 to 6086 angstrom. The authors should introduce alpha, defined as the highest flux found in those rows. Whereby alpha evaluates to 4.898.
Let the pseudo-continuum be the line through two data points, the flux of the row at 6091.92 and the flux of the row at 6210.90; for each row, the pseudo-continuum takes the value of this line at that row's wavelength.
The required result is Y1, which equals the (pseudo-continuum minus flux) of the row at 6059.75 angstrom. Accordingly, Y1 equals 0.10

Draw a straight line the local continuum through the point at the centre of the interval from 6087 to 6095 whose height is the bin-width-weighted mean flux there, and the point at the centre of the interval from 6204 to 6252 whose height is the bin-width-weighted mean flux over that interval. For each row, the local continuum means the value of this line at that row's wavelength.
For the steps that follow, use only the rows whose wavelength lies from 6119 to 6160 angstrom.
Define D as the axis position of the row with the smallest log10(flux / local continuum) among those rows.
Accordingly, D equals 6158.21 angstrom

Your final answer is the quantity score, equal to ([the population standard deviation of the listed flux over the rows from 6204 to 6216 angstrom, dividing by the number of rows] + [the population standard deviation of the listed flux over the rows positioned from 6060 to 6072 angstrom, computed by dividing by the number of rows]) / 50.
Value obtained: 0.0038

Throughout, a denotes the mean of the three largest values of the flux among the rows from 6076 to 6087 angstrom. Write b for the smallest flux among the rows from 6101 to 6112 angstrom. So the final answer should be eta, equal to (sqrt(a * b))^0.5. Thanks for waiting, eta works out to 2.12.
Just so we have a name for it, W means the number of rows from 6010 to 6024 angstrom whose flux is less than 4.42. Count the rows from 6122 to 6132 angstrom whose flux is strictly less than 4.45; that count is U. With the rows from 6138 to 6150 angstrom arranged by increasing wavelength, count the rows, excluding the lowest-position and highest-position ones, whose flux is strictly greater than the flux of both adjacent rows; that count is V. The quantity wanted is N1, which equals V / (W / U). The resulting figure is 0.0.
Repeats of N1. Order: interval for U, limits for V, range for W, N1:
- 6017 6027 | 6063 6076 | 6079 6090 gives 2.0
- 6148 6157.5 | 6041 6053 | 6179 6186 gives 6.0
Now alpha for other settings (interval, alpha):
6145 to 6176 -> 4.767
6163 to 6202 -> 4.468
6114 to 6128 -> 4.813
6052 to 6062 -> 4.695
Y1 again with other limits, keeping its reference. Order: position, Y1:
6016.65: 0.31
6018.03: 0.35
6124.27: -0.07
